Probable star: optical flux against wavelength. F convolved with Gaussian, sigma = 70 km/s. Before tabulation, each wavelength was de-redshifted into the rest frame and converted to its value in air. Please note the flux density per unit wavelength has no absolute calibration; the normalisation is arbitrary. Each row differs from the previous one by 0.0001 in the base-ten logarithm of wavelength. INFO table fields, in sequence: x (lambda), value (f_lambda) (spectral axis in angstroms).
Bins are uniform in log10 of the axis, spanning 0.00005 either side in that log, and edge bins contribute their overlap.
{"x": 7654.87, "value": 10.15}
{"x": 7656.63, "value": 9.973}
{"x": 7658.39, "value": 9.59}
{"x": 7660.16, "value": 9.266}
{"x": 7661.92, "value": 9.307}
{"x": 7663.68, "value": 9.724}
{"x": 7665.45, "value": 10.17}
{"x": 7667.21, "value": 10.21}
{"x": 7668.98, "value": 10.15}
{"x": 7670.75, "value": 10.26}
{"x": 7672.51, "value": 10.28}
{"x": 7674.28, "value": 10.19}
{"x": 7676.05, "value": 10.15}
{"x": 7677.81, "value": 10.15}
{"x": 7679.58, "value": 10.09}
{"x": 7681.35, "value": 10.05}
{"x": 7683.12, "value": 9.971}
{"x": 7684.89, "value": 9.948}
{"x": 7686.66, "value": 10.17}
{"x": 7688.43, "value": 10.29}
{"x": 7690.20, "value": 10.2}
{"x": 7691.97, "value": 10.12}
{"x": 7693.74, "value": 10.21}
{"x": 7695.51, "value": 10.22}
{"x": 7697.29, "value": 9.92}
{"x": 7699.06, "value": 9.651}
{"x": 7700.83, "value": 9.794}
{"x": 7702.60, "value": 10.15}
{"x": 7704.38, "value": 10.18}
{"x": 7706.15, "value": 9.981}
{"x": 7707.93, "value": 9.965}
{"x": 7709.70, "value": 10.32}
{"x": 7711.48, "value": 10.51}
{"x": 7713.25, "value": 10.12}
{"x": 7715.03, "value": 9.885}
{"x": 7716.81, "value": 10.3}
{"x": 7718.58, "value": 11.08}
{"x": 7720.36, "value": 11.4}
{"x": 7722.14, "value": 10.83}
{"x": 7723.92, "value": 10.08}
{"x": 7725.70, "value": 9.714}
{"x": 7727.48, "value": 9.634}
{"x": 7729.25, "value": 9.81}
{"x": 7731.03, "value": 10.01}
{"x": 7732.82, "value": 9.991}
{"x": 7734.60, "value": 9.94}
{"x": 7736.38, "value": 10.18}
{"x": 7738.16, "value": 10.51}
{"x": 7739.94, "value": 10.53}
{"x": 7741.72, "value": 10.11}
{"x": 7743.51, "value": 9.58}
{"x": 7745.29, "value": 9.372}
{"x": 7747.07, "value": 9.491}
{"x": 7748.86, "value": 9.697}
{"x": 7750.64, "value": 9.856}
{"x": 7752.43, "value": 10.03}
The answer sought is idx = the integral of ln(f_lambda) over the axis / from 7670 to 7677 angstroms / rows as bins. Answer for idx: 16.3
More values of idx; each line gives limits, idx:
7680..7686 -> 13.8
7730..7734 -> 9.2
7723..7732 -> 20.6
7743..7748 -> 11.2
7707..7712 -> 11.6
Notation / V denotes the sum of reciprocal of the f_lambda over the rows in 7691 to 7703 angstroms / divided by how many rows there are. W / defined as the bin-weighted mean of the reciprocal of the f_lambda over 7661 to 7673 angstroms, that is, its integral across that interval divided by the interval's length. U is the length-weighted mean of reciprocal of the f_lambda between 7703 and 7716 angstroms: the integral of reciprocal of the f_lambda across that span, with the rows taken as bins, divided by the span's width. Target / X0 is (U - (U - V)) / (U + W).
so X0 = 0.503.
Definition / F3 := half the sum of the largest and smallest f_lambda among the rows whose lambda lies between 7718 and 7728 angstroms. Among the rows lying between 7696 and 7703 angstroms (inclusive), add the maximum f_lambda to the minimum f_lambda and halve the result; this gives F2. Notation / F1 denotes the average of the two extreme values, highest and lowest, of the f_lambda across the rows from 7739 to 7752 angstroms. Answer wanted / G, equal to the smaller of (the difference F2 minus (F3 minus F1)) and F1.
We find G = 9.3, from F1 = 10.0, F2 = 9.9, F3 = 10.5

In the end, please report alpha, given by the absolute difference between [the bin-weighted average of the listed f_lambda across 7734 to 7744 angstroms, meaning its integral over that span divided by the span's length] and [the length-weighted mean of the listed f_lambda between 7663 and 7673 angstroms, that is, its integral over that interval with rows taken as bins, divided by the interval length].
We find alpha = 0.04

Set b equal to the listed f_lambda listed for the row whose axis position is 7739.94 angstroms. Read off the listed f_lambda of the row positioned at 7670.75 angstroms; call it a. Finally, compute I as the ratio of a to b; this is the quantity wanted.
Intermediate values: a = 10.26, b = 10.53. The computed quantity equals 0.97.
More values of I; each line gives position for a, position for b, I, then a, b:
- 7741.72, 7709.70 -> 0.98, 10.11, 10.32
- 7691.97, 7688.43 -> 0.98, 10.12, 10.29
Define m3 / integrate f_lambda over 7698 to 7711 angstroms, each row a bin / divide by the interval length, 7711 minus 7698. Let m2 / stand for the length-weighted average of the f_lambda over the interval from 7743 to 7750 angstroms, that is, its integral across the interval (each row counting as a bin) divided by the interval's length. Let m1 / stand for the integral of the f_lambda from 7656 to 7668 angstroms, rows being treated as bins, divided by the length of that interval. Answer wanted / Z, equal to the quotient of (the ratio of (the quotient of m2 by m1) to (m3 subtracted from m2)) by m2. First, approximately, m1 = 9.7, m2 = 9.6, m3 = 10.0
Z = -0.2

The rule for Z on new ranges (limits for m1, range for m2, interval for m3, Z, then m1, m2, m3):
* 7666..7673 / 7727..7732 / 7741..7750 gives 0.5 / 10.2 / 9.8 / 9.6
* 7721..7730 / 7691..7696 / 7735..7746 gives 0.7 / 10.1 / 10.2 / 10.1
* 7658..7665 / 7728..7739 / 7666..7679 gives -0.8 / 9.5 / 10.1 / 10.2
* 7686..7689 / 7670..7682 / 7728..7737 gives 0.5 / 10.2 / 10.2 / 10.0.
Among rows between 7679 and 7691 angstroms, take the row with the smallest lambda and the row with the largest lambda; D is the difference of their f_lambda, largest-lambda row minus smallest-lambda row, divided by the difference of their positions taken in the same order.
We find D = 0.010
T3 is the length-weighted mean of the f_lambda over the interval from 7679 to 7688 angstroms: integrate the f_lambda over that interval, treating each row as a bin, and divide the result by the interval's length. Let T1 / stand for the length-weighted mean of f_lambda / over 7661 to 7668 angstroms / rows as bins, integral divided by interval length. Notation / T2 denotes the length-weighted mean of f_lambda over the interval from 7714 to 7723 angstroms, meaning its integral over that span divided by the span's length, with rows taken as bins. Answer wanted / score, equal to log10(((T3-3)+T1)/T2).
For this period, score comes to 0.199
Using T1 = 9.9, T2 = 10.7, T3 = 10.1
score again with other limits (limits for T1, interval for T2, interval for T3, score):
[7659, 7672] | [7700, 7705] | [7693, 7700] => 0.226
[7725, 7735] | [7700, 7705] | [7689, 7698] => 0.229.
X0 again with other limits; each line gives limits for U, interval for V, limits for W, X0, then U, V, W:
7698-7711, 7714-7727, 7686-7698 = 0.483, 0.0999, 0.096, 0.098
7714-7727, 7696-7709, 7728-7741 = 0.516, 0.0960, 0.101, 0.099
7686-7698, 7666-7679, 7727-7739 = 0.495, 0.0984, 0.098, 0.100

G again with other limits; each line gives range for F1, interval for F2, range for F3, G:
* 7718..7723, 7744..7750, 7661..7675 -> 10.9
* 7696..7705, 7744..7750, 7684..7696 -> 9.3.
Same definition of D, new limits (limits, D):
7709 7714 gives -0.056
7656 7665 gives -0.035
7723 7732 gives -0.010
